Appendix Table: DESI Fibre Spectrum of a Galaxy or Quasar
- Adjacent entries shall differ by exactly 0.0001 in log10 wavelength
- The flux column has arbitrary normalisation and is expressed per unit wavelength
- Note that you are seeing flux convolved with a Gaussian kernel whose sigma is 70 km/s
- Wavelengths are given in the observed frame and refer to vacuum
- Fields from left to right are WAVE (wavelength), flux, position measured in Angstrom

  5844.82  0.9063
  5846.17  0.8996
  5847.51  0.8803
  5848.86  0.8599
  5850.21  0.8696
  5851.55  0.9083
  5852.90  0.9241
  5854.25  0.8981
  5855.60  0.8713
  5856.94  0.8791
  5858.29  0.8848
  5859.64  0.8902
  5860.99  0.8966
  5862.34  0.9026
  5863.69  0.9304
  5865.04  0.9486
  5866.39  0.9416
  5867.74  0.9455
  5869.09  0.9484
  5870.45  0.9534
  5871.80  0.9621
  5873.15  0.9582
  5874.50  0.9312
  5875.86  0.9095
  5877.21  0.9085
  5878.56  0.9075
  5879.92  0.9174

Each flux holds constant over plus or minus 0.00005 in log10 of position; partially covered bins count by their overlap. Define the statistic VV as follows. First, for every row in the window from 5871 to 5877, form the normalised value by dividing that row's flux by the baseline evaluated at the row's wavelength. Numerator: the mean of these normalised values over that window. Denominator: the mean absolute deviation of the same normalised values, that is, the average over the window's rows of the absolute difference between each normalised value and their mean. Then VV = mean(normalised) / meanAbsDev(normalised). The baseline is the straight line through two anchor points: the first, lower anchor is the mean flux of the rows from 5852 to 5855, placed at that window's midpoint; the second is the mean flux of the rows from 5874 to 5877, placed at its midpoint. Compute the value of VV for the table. 46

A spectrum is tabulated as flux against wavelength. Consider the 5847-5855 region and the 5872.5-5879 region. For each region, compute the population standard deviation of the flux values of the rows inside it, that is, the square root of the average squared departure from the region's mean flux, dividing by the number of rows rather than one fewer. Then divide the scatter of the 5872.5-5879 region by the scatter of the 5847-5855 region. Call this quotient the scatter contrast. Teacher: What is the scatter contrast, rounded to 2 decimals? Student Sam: 0.88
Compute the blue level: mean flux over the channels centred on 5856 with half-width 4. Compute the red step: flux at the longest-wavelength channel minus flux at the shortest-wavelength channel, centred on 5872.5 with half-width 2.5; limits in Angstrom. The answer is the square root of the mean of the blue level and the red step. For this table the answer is 0.659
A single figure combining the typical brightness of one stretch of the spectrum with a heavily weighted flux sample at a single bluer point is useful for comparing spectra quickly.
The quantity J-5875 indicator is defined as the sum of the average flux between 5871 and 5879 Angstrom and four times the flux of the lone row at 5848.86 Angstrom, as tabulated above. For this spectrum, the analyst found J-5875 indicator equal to 4.37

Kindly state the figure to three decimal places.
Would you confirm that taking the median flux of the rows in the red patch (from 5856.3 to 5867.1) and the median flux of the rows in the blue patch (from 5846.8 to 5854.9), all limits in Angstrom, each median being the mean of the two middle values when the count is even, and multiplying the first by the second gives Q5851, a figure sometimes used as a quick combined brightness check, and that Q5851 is 0.800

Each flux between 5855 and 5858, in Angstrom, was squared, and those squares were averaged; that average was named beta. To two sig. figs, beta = 0.77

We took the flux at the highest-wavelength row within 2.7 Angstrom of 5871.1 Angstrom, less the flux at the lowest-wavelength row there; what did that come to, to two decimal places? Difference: 0.01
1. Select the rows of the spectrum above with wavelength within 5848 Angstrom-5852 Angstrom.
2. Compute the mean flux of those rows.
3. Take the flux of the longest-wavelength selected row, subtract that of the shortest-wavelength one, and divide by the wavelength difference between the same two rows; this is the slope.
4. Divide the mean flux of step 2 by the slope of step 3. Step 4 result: 49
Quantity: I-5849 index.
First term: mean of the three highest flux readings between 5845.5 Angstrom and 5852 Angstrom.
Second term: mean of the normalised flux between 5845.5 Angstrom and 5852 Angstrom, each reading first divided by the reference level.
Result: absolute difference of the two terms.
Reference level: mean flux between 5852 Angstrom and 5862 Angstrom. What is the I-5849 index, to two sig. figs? 0.094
